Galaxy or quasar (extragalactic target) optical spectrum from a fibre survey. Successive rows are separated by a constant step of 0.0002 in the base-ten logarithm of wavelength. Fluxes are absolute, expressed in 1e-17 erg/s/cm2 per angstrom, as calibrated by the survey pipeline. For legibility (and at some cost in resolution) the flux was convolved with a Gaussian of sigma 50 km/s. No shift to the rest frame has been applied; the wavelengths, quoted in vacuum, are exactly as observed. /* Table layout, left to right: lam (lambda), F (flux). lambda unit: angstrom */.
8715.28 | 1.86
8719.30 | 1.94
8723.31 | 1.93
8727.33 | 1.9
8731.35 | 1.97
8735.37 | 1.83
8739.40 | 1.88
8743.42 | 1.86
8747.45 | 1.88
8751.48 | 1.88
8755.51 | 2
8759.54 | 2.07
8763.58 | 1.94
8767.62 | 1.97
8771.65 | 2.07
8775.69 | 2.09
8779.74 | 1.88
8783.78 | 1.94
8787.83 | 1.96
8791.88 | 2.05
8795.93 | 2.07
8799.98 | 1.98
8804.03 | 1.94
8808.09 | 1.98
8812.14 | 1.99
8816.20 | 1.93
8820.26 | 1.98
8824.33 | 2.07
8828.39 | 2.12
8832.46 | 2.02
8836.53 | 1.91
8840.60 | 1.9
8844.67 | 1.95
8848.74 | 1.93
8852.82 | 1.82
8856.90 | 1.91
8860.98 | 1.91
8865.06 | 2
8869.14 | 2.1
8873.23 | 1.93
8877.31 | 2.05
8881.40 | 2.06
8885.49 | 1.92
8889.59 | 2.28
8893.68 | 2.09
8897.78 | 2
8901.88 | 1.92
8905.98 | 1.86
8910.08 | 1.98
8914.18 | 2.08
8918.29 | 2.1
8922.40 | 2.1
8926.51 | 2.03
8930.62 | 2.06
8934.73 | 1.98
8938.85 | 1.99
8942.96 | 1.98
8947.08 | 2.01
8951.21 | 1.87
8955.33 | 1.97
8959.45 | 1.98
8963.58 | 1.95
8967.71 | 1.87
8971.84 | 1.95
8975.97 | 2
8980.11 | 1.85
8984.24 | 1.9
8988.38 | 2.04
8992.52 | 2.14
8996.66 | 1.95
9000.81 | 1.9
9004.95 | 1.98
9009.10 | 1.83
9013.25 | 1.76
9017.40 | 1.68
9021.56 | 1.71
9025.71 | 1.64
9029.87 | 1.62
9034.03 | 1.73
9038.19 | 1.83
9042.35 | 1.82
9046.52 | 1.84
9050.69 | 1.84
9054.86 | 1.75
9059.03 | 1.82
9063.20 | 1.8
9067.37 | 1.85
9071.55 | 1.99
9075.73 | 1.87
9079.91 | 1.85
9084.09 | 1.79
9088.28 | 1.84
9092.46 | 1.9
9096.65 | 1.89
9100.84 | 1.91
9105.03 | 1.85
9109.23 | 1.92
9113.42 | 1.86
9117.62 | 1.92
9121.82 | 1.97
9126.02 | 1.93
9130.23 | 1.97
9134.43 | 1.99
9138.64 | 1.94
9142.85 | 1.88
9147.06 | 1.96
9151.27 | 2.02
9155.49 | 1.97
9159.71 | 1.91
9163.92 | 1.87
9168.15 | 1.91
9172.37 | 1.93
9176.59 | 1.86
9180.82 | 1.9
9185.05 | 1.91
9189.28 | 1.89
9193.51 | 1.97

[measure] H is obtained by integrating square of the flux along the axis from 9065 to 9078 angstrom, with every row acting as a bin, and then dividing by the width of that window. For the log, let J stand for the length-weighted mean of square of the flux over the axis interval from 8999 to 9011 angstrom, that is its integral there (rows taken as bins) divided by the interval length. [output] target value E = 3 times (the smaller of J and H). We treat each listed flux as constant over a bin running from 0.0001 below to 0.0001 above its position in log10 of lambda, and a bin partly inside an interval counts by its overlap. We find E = 10.8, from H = 3.62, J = 3.63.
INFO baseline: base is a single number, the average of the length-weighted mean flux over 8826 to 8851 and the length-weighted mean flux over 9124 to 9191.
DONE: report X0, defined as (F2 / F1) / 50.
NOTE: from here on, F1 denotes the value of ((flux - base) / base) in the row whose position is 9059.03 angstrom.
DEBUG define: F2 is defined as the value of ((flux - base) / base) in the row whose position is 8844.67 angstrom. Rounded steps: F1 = -0.07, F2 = 0.00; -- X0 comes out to 0.00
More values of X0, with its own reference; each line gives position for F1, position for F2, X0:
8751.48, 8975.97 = -0.01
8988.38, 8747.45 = -0.02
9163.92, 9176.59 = 0.02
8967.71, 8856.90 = 0.01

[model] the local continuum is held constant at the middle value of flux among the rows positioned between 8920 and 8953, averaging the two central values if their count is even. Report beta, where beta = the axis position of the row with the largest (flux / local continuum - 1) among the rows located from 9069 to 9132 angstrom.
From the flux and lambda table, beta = 9071.55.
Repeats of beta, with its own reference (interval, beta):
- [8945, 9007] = 8992.52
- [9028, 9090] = 9071.55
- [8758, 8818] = 8775.69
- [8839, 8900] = 8889.59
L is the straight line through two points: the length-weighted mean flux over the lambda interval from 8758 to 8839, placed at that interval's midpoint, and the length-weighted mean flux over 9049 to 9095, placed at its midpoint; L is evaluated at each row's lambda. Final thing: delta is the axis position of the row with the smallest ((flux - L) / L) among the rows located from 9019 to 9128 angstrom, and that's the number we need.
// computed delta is 9029.87 angstrom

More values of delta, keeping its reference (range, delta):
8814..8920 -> 8852.82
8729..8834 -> 8735.37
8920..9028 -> 9025.71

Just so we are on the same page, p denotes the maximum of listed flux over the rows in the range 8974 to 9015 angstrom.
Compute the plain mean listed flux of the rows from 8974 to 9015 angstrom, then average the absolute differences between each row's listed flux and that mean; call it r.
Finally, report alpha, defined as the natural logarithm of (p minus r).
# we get 0.72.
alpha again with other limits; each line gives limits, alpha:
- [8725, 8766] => 0.70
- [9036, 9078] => 0.67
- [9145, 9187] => 0.68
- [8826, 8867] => 0.72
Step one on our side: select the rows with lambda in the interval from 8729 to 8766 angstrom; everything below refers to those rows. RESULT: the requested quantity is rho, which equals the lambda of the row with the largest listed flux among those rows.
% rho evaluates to 8759.54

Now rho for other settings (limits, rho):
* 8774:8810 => 8775.69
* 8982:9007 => 8992.52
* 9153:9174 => 9155.49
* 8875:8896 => 8889.59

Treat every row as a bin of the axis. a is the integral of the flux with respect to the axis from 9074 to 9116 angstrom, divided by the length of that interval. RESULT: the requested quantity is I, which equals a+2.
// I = 3.87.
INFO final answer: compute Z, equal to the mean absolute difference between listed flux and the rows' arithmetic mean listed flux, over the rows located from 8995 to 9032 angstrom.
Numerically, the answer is 0.115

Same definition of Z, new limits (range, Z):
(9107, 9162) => 0.036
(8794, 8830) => 0.053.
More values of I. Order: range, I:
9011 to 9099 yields 3.80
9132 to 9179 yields 3.93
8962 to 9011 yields 3.95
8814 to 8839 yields 4.00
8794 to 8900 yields 3.99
